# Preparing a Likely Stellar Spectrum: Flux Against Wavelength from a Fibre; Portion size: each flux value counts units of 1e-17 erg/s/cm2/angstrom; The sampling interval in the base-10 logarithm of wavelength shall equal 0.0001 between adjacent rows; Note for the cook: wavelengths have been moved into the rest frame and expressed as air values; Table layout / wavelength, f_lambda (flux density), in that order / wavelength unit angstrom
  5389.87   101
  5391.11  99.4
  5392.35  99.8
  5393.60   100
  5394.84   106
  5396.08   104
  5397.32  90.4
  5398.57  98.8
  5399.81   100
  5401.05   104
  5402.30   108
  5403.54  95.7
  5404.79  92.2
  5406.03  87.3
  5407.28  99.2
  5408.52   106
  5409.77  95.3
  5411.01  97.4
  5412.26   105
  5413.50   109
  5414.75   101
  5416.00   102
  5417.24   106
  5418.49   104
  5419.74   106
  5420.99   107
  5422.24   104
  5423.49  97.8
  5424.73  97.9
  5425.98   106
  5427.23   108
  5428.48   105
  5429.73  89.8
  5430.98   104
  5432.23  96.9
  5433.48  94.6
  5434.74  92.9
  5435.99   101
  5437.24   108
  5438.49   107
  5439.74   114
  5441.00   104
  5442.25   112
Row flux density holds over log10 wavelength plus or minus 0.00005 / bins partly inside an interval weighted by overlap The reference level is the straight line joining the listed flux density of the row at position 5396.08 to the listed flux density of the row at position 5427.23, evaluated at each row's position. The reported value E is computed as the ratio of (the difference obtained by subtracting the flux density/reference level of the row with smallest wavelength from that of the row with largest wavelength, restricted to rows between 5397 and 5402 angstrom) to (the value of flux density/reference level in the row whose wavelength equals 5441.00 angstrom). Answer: 0.13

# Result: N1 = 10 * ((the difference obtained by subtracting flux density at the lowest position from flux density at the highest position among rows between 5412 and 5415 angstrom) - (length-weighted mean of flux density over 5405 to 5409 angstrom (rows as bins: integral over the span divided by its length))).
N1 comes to -1008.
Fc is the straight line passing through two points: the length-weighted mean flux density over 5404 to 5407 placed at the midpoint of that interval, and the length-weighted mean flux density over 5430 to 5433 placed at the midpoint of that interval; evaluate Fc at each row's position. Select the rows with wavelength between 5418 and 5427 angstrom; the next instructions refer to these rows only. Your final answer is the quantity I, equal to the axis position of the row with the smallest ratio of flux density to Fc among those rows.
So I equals 5424.73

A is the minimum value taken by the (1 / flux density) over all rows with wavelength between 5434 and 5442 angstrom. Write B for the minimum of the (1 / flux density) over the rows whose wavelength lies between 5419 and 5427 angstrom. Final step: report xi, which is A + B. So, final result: 0.0181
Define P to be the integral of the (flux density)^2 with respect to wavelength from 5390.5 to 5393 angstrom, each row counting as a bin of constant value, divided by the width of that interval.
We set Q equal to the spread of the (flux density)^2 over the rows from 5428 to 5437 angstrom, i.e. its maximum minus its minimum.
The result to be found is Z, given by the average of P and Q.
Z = 6428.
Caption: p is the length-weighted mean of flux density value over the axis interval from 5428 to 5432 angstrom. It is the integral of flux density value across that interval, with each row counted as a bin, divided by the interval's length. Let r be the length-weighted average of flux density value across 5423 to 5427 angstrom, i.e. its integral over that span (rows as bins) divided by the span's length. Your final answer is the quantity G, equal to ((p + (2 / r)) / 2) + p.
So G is 149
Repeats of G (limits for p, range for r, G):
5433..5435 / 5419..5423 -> 140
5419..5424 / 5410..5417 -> 156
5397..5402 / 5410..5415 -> 149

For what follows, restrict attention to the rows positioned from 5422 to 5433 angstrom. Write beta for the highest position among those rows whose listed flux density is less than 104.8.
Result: 5432.23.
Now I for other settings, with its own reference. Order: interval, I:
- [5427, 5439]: 5429.73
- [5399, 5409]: 5406.03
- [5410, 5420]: 5411.01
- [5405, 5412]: 5406.03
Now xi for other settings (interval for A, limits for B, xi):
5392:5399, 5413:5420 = 0.0186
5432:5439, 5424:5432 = 0.0185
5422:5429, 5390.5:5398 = 0.0187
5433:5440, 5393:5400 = 0.0182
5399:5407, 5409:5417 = 0.0184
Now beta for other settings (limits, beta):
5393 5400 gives 5399.81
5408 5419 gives 5418.49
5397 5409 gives 5407.28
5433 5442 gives 5441.00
